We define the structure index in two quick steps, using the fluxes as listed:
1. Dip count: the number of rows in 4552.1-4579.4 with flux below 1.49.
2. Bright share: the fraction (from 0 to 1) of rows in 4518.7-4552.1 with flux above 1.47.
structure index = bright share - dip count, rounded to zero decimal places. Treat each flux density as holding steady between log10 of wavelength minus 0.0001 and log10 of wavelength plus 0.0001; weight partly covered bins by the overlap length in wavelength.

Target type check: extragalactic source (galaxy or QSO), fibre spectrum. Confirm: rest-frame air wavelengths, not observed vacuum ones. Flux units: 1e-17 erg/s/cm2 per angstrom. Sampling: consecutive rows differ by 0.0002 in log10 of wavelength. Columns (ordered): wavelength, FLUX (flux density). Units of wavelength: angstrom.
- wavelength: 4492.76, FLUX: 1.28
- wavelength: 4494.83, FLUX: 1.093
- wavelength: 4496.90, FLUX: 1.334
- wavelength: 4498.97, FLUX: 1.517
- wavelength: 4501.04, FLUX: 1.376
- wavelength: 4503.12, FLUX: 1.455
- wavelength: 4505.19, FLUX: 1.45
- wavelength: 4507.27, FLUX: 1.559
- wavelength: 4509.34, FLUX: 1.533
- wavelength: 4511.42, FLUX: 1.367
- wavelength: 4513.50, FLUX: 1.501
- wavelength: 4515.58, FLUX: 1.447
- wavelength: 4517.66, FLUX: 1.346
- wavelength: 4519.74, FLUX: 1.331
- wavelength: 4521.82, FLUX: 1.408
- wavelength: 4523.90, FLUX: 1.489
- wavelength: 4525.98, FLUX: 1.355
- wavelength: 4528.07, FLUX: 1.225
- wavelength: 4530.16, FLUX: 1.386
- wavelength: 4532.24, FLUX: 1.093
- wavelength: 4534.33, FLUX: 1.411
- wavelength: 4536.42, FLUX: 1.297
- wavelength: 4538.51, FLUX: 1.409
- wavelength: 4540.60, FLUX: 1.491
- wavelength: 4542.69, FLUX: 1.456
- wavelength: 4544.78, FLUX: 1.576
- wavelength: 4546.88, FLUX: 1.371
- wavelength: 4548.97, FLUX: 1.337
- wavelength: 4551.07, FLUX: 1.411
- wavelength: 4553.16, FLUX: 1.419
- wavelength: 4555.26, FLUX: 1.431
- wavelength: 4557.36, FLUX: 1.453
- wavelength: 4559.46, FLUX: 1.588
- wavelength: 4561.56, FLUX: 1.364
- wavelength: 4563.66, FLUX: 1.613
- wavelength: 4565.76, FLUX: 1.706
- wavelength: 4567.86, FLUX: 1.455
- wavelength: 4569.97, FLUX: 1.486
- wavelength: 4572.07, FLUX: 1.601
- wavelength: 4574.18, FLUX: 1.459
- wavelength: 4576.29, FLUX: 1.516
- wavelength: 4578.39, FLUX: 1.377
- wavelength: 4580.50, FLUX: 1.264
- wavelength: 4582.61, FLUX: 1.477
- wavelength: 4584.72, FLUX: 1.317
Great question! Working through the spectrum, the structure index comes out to -8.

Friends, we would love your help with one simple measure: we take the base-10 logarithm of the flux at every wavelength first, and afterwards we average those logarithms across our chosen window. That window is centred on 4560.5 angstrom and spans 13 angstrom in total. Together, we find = 0.18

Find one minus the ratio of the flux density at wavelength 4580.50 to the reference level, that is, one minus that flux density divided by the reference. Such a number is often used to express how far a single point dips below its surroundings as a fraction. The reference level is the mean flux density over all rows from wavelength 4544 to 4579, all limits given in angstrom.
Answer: 0.15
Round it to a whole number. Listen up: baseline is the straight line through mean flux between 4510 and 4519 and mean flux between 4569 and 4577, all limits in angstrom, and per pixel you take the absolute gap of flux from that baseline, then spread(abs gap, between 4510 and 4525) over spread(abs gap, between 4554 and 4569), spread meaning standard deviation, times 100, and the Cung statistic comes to 49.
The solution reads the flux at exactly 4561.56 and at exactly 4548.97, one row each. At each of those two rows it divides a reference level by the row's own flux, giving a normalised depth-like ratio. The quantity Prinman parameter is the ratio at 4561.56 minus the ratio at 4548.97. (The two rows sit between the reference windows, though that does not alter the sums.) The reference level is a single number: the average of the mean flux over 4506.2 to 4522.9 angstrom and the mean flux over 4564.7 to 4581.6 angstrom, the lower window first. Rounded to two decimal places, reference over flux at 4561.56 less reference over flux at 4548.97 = -0.02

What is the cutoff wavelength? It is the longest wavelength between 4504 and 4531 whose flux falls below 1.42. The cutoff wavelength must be 4530.16 angstrom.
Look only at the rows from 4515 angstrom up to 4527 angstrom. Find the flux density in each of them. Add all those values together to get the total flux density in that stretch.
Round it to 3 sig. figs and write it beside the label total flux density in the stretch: 8.38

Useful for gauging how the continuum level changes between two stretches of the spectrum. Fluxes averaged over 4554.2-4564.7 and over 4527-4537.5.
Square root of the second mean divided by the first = 0.928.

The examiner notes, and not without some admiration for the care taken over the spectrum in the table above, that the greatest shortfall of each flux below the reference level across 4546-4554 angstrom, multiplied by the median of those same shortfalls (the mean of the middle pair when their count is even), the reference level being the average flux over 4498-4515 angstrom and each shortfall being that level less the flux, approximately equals 0.010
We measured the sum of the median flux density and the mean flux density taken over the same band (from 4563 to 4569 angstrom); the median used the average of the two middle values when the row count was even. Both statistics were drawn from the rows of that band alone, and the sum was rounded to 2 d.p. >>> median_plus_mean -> 3.20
